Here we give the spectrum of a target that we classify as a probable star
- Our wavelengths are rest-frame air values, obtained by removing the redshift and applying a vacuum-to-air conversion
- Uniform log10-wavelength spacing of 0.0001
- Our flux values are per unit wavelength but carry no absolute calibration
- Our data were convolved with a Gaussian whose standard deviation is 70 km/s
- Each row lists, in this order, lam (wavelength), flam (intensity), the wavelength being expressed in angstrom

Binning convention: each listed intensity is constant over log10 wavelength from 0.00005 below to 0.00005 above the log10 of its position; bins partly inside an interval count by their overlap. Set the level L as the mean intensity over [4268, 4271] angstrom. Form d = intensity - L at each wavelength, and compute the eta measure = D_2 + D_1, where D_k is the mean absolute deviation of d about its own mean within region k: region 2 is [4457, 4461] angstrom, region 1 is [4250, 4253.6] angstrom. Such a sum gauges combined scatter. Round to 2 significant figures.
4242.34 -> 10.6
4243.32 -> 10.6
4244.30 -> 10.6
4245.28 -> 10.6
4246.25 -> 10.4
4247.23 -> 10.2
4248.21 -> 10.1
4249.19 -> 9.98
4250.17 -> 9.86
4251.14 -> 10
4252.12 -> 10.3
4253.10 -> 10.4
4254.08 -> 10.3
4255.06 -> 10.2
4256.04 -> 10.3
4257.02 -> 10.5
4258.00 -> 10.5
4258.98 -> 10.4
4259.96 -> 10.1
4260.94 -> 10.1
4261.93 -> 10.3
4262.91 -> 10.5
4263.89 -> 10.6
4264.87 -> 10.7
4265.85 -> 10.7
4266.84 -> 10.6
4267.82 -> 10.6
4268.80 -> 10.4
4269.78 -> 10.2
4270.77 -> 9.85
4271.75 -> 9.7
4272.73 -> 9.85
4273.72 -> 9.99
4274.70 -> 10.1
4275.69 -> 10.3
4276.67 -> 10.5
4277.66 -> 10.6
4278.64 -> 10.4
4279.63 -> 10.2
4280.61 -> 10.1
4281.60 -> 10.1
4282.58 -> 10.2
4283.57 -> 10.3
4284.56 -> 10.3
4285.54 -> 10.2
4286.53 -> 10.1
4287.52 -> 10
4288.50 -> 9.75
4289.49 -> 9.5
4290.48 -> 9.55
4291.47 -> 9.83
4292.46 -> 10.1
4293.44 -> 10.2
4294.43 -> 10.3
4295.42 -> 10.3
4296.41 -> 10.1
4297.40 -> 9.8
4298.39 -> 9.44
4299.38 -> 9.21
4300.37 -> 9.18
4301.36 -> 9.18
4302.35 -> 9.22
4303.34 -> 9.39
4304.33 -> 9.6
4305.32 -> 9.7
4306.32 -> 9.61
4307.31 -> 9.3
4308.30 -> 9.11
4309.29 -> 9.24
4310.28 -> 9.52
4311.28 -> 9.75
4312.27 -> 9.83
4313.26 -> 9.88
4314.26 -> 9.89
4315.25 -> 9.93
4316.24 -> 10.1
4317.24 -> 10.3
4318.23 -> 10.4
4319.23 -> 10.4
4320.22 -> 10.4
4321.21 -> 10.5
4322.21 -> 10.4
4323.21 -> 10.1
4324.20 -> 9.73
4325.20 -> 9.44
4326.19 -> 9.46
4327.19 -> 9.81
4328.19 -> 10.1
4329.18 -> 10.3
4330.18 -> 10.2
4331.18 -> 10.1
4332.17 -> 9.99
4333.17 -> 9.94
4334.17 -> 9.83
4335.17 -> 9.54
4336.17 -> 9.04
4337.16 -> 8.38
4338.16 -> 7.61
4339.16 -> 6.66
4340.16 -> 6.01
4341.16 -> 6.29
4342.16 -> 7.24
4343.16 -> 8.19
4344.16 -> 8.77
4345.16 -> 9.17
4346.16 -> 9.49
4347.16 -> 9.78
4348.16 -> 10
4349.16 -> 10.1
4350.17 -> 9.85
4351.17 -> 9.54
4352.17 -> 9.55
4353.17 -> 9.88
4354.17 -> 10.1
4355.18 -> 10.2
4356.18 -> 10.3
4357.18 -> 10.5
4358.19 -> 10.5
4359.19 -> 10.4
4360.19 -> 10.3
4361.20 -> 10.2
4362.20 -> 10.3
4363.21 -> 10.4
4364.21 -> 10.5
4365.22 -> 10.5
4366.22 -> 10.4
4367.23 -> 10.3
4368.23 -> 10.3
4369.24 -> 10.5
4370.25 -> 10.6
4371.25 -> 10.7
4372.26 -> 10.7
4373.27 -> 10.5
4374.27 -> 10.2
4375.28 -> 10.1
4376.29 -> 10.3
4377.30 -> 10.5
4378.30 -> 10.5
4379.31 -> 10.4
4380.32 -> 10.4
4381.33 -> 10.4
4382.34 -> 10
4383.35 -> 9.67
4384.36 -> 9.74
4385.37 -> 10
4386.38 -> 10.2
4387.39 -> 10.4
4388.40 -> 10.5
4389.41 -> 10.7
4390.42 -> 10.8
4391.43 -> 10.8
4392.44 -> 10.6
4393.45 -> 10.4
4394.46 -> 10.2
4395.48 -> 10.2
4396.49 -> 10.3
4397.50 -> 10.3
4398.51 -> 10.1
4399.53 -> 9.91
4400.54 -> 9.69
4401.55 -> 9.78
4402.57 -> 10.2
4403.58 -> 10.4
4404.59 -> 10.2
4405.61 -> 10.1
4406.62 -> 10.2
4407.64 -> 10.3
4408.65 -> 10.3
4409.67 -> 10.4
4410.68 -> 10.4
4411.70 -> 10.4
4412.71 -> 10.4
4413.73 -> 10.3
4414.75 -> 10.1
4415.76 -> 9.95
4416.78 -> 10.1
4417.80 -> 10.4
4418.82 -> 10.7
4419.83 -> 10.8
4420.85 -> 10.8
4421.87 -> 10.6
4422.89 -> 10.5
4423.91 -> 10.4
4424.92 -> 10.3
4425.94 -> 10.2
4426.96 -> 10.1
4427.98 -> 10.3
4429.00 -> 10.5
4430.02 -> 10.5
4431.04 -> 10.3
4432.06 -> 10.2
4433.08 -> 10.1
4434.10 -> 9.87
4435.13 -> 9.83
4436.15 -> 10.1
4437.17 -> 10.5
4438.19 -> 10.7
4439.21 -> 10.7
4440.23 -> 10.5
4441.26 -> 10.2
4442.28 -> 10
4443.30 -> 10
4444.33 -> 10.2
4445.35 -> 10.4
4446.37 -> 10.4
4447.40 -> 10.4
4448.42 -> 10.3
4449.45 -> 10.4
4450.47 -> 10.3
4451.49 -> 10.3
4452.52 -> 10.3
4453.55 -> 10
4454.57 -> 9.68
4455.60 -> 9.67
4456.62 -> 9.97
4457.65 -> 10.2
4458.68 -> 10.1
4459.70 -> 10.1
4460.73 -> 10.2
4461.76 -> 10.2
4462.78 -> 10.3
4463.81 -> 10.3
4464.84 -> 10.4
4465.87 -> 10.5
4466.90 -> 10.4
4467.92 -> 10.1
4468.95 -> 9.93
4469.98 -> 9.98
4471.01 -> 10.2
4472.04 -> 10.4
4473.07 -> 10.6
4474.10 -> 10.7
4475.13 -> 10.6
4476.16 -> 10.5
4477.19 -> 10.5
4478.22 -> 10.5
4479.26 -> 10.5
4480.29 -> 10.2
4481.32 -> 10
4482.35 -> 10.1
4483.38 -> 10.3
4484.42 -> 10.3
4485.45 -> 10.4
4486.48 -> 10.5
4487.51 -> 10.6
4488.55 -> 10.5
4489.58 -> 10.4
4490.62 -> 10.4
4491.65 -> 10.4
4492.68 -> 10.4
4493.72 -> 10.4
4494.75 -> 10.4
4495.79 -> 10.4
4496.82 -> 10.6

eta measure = 0.26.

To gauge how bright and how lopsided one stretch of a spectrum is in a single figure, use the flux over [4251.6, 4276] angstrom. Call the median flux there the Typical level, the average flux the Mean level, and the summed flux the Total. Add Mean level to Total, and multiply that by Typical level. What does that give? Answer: 2758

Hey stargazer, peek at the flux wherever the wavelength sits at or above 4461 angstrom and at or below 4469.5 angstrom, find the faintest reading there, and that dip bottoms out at 9.93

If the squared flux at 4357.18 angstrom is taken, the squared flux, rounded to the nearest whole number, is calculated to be 110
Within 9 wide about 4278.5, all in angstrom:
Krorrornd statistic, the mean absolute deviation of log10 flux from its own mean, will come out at 0.0064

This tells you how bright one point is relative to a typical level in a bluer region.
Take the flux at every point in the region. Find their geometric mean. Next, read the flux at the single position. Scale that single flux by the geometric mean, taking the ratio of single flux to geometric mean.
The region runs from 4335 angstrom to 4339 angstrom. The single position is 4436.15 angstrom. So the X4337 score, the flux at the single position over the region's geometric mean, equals 1.17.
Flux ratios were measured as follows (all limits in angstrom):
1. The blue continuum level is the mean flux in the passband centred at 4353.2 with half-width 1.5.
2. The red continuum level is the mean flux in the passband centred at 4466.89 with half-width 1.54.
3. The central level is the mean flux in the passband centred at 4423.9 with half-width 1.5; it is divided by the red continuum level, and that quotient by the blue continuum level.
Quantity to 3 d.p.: 0.102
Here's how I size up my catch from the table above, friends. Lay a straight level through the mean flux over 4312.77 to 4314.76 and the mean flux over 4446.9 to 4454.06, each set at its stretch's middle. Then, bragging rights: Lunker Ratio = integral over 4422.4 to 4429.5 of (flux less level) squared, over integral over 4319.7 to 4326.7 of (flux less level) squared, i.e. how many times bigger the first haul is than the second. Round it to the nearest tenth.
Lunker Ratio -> 0.2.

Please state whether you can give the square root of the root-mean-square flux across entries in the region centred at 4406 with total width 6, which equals 3.20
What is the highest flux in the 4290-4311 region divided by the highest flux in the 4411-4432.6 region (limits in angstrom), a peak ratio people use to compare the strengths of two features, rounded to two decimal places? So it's 0.95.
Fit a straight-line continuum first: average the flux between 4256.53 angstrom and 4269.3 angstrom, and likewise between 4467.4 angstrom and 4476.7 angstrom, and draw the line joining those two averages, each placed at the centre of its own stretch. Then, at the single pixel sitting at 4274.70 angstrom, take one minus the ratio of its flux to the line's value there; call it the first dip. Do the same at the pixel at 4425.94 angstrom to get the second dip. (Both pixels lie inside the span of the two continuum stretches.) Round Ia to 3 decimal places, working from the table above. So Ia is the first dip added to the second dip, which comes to 0.050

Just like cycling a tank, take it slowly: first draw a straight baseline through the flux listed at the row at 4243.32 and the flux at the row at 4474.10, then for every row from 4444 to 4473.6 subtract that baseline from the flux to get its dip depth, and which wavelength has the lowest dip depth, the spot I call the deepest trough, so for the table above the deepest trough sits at 4455.60 angstrom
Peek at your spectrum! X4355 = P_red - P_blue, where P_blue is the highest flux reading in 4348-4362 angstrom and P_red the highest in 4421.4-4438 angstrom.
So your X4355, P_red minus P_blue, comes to 0.1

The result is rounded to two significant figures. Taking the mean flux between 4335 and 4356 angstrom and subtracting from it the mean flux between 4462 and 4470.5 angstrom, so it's -1.4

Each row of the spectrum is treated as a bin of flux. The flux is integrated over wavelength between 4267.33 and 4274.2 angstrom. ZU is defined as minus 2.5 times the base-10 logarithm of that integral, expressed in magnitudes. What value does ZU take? -4.60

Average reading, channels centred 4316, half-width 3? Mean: 10.1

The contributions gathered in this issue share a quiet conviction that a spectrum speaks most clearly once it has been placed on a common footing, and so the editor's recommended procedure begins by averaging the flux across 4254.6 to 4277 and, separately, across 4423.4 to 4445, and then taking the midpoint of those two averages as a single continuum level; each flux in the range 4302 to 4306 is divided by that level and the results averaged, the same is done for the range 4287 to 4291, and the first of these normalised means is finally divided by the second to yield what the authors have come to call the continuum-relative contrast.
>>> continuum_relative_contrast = 0.98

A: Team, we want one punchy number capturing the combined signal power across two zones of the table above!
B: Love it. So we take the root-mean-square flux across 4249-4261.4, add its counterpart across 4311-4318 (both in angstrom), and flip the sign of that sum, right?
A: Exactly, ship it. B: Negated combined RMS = -20.2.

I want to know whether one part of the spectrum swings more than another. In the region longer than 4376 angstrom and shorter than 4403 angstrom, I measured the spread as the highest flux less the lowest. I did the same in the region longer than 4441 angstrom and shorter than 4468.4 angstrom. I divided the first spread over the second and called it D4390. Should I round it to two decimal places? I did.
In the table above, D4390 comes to 1.36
